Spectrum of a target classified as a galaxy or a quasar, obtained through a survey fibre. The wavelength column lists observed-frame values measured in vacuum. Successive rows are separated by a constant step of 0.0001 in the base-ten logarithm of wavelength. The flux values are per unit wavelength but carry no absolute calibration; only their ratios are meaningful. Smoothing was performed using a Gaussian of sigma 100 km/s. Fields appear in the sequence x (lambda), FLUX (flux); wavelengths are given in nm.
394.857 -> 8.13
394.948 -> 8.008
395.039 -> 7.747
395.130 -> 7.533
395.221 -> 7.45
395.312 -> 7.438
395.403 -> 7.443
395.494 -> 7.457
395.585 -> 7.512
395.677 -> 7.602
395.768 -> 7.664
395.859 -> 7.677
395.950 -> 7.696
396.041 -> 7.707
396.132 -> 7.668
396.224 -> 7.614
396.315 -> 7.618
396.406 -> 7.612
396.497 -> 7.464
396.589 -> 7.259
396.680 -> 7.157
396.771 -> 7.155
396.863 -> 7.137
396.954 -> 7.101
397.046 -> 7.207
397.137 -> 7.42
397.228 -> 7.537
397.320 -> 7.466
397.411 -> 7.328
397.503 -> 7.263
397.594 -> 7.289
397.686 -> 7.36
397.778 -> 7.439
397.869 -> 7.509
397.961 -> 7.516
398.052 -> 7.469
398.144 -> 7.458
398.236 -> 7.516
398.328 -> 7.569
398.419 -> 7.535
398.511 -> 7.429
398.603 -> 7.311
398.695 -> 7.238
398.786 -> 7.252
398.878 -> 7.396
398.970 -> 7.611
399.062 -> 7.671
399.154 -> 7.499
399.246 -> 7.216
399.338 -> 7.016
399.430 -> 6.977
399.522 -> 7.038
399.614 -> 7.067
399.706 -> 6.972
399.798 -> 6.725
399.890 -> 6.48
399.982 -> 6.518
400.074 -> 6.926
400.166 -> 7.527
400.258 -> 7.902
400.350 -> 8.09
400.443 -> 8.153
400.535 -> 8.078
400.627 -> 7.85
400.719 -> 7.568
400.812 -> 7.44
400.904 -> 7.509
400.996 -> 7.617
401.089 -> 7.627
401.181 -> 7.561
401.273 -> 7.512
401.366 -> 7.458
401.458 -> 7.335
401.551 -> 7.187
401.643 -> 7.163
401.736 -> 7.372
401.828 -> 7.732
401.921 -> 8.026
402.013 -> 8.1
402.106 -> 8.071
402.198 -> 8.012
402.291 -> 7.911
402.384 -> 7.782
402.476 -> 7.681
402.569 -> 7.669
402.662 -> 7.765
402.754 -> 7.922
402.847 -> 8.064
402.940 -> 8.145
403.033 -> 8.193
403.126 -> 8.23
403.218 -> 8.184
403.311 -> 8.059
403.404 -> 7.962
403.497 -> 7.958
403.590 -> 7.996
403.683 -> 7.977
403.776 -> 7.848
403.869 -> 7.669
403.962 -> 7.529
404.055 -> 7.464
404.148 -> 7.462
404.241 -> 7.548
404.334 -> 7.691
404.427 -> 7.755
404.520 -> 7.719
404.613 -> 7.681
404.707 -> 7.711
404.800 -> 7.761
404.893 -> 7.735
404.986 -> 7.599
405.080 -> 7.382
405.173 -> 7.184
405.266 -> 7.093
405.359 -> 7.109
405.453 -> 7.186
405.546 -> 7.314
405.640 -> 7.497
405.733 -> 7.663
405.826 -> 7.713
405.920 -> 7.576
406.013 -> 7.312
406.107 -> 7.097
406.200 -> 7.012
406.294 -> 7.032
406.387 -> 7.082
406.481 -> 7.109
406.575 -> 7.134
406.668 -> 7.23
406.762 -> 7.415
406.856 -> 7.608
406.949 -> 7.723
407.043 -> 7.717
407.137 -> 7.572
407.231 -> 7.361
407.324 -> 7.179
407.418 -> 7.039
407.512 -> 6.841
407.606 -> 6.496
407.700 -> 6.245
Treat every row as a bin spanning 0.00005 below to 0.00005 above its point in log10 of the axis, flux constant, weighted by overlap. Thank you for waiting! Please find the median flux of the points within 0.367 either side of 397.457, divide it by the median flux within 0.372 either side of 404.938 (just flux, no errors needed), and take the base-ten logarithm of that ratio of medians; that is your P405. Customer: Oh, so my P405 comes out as -0.014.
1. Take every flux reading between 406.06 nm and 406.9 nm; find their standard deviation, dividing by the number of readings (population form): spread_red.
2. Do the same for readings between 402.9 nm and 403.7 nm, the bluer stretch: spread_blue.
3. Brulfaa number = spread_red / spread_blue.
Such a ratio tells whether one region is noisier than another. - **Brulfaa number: 1.8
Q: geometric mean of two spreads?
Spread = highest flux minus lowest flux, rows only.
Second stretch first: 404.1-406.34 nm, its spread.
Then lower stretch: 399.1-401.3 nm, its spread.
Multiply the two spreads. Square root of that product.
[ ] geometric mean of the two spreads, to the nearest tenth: 1.1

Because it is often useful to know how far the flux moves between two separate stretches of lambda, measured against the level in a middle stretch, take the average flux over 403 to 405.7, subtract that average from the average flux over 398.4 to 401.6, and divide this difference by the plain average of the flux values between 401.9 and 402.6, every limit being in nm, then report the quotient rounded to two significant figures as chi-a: -0.037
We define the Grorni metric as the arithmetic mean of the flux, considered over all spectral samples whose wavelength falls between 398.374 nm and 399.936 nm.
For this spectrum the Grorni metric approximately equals 7.2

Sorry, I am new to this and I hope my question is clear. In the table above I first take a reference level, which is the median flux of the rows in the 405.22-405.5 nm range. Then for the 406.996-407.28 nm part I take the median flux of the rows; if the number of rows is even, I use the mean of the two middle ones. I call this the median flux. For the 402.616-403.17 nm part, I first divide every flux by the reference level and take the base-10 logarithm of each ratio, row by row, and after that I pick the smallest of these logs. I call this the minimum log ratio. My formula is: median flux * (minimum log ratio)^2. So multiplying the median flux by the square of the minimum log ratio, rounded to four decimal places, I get 0.0111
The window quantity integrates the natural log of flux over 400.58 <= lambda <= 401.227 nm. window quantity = 1.31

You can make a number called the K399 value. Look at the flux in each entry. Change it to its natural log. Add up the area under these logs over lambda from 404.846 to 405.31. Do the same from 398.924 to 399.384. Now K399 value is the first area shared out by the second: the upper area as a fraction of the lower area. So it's 1.01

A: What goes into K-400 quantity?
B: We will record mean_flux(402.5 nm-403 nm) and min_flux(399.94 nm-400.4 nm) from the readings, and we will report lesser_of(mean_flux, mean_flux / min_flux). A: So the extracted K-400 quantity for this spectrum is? 1.21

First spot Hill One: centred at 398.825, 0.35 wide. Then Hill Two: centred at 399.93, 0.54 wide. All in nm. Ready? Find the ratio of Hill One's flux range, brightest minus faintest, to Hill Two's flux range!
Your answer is 0.4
